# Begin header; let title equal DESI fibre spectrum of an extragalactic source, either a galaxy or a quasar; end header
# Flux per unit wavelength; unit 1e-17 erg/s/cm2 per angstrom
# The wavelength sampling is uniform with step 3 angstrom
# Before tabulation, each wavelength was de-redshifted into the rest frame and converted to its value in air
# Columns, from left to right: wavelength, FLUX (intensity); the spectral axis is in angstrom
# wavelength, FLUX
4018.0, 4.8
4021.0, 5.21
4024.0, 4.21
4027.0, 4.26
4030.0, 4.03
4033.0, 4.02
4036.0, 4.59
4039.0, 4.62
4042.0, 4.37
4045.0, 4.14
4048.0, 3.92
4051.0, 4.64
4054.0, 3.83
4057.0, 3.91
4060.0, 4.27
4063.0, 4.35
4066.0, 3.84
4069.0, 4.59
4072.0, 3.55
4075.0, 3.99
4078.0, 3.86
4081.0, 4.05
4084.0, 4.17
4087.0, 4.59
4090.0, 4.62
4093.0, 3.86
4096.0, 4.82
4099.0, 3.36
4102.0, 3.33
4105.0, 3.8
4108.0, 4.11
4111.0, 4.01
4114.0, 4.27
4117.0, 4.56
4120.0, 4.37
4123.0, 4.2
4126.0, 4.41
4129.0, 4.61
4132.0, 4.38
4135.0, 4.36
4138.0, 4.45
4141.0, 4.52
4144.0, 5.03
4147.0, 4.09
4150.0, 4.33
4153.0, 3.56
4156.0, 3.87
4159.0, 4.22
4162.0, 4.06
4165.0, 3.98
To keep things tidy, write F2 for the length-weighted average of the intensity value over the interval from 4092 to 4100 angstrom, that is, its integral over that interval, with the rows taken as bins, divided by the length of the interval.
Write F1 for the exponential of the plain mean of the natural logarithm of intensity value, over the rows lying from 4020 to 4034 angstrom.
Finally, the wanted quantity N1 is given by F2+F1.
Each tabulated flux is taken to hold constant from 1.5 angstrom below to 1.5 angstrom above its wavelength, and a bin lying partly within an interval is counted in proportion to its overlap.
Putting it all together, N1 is 8.39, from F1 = 4.33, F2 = 4.1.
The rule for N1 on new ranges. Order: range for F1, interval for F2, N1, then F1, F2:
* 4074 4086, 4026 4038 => 8.26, 4.02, 4.2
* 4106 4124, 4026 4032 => 8.37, 4.25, 4.1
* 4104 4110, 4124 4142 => 8.40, 3.95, 4.4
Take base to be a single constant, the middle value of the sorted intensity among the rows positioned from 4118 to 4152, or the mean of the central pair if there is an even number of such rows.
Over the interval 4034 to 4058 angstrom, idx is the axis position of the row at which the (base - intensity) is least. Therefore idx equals 4051.0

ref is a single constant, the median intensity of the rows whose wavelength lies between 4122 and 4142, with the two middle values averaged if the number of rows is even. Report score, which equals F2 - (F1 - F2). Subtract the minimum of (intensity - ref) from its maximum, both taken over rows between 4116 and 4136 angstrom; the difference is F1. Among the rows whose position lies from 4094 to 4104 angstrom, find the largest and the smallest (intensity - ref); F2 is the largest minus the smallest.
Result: 2.6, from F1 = 0.4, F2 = 1.49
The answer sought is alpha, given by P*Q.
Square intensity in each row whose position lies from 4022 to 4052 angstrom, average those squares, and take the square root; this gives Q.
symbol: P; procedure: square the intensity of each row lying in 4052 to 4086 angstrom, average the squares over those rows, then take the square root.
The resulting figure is 17.4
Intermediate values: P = 4.05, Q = 4.29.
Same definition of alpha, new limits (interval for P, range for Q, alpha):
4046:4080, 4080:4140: 17.3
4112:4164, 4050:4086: 17.7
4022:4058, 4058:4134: 17.6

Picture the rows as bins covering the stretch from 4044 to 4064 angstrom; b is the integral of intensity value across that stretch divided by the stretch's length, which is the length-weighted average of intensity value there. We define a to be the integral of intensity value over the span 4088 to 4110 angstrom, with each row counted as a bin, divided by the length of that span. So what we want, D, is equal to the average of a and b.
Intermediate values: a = 4.00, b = 4.15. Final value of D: 4.07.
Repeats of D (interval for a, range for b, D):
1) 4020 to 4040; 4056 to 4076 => 4.24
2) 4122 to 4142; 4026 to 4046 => 4.36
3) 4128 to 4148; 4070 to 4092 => 4.31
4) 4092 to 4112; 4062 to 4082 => 3.96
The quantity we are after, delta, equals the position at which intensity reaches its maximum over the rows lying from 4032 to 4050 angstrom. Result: 4039.0 angstrom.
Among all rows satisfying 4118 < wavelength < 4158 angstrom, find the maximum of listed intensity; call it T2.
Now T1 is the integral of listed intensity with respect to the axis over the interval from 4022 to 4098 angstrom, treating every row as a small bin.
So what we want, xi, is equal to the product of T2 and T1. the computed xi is 1608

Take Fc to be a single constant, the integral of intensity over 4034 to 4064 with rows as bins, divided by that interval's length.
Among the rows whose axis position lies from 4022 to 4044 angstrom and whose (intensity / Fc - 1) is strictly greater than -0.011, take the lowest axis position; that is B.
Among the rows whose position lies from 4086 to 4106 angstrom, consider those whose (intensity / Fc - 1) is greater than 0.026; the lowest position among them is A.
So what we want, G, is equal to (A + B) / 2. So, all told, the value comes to 4057.0 angstrom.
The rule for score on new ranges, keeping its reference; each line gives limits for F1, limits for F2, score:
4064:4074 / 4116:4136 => -0.2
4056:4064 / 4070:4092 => 1.7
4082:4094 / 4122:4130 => 0.1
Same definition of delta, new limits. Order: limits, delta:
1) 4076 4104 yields 4096.0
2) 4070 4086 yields 4084.0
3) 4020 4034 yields 4021.0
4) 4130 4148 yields 4144.0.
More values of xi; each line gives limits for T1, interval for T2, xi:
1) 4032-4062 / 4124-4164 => 639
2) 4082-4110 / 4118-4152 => 573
